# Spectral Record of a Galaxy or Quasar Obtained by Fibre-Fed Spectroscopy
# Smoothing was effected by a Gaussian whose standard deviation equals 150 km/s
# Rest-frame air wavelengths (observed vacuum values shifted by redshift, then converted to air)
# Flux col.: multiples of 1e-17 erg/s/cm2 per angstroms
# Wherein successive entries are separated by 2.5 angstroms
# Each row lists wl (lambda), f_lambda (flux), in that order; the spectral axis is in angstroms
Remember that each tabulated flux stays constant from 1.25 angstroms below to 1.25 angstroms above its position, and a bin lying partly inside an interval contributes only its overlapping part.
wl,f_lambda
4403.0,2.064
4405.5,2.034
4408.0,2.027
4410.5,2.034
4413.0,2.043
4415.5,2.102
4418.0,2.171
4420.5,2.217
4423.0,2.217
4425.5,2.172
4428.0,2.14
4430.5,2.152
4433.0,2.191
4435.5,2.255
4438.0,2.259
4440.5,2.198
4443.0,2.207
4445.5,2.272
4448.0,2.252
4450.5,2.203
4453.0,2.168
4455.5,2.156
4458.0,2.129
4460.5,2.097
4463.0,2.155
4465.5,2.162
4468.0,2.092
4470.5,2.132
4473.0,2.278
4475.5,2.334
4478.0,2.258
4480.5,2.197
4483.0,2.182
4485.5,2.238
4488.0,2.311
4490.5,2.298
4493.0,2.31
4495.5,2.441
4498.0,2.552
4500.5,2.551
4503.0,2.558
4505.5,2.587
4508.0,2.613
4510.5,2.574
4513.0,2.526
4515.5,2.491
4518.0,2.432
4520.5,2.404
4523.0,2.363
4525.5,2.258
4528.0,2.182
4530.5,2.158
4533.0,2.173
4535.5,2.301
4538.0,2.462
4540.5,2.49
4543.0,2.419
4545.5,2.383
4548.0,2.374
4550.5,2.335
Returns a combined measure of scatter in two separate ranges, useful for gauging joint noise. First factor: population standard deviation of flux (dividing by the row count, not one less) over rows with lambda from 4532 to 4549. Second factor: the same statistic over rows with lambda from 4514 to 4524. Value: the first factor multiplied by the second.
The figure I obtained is 0.0046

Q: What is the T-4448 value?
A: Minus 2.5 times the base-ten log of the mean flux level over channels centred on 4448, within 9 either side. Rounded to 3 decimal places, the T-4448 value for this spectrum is -0.860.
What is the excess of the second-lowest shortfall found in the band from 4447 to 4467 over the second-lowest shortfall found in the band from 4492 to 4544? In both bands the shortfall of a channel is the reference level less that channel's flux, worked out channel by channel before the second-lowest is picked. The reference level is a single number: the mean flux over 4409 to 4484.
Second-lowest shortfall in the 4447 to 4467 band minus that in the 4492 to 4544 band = 0.38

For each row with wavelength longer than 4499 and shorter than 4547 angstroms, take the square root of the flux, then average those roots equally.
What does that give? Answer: 1.55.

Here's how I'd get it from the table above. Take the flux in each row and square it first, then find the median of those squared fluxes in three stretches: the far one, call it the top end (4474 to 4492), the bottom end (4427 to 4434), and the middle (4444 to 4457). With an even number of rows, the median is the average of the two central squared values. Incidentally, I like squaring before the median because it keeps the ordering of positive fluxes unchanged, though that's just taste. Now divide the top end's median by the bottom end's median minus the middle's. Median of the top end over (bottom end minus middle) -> -23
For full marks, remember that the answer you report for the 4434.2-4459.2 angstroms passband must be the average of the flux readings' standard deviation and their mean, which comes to 1.13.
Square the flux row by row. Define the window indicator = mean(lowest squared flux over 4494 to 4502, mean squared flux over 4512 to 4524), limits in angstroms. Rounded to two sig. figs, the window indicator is 6.0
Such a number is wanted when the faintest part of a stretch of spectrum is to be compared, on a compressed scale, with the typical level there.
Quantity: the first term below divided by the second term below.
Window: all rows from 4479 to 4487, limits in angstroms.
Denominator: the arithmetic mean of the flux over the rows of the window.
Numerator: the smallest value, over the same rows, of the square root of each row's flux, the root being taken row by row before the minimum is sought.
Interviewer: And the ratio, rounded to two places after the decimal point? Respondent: 0.67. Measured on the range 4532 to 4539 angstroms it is 0.64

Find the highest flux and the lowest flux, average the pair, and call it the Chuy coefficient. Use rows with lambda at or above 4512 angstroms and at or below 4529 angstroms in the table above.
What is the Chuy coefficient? 2.35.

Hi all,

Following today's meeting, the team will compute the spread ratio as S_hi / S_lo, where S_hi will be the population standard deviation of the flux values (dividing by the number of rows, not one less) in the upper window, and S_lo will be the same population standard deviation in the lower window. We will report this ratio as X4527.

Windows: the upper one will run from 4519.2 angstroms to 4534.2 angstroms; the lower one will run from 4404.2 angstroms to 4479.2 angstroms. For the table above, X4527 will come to 1.24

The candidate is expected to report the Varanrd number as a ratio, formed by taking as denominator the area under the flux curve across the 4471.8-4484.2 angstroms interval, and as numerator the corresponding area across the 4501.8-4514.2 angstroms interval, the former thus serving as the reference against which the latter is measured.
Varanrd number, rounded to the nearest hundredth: 1.14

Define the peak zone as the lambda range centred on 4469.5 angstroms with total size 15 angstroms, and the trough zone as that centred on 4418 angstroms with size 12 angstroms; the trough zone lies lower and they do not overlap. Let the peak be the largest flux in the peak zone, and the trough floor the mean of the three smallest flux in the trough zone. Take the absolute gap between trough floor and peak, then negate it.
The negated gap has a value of -0.23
